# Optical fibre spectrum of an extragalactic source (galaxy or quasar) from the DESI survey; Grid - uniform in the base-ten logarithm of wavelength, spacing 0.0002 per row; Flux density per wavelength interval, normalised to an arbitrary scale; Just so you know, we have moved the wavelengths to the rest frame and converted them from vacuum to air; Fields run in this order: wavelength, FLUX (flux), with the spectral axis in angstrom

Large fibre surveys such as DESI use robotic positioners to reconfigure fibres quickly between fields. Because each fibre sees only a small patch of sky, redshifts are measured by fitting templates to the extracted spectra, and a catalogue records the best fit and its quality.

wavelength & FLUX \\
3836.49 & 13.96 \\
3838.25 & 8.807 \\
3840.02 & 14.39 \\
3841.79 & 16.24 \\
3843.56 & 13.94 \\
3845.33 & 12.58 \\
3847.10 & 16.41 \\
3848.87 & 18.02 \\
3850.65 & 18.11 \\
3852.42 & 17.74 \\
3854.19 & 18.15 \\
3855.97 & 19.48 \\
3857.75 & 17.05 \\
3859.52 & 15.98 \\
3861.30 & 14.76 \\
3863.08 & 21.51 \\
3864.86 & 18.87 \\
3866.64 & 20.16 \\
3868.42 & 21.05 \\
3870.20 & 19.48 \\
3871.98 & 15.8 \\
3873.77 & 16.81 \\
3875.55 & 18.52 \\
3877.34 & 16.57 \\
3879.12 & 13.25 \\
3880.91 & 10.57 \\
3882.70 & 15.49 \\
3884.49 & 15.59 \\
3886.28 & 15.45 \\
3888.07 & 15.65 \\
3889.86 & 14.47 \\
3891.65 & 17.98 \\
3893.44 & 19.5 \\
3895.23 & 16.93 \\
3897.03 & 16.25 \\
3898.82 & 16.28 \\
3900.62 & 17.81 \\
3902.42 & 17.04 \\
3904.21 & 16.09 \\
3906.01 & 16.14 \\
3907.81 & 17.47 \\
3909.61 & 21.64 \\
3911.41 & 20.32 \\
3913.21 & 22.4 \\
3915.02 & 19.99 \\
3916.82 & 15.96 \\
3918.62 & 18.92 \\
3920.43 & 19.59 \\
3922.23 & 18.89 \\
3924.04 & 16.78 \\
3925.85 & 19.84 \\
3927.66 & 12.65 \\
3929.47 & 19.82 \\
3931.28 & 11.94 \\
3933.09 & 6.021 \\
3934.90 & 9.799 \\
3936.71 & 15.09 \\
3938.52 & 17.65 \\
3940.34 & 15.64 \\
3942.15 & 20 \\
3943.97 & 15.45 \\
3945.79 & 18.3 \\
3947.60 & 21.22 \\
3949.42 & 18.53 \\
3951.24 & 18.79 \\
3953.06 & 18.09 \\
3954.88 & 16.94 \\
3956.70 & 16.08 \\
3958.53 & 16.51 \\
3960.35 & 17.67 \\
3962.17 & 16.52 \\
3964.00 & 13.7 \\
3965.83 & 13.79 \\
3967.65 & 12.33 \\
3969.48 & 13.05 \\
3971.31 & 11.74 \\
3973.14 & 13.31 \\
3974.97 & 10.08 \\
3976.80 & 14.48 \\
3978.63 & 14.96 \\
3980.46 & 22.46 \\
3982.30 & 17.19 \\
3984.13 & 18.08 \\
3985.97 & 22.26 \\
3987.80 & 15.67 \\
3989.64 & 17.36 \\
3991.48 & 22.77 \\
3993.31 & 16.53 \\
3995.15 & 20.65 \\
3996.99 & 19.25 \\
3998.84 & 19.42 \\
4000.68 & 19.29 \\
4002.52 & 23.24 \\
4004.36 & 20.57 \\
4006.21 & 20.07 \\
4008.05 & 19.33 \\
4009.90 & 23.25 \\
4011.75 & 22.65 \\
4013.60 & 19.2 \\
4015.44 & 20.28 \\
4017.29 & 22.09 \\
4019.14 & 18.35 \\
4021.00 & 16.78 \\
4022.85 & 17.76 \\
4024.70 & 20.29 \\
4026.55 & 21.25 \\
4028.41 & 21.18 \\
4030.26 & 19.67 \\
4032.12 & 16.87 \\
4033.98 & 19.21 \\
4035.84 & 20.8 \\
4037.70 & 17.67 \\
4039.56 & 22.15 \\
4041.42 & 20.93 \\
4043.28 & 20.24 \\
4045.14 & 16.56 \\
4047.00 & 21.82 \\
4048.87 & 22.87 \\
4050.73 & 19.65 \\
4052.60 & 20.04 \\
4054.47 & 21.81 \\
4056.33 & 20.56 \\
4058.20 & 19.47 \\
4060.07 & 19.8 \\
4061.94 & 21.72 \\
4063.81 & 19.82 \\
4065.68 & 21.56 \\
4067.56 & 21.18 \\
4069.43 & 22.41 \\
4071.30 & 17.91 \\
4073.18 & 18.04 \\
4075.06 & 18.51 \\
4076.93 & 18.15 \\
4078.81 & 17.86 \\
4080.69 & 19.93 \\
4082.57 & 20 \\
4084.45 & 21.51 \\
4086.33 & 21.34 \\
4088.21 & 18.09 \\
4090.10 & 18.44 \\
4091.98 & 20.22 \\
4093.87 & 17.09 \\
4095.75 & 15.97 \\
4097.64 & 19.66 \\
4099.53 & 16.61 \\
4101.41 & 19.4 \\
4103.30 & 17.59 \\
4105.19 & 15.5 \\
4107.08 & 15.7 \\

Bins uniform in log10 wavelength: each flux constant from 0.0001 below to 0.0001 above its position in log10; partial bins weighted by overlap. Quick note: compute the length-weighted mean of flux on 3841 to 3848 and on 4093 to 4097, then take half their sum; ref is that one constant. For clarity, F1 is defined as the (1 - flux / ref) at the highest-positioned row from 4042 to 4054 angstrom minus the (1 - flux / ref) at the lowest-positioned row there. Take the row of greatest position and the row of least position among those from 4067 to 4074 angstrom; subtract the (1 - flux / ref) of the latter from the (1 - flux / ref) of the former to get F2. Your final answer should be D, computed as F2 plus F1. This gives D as 0.2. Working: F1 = 0.01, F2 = 0.199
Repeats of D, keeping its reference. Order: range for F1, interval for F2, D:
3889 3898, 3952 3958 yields 0.0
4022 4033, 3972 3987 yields -0.5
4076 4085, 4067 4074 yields 0.0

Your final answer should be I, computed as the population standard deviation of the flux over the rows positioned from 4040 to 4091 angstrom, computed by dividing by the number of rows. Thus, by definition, 1.6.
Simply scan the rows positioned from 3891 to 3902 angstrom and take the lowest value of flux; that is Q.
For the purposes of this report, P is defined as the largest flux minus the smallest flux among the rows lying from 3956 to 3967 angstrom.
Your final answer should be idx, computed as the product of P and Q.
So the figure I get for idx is 65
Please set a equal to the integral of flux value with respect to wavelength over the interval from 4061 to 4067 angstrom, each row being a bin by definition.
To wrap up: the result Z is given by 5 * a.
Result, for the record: 631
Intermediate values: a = 126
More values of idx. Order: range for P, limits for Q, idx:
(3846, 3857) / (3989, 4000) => 51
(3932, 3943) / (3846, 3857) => 229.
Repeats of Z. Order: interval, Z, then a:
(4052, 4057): 522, 104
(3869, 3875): 529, 106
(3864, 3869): 499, 100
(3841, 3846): 357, 71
